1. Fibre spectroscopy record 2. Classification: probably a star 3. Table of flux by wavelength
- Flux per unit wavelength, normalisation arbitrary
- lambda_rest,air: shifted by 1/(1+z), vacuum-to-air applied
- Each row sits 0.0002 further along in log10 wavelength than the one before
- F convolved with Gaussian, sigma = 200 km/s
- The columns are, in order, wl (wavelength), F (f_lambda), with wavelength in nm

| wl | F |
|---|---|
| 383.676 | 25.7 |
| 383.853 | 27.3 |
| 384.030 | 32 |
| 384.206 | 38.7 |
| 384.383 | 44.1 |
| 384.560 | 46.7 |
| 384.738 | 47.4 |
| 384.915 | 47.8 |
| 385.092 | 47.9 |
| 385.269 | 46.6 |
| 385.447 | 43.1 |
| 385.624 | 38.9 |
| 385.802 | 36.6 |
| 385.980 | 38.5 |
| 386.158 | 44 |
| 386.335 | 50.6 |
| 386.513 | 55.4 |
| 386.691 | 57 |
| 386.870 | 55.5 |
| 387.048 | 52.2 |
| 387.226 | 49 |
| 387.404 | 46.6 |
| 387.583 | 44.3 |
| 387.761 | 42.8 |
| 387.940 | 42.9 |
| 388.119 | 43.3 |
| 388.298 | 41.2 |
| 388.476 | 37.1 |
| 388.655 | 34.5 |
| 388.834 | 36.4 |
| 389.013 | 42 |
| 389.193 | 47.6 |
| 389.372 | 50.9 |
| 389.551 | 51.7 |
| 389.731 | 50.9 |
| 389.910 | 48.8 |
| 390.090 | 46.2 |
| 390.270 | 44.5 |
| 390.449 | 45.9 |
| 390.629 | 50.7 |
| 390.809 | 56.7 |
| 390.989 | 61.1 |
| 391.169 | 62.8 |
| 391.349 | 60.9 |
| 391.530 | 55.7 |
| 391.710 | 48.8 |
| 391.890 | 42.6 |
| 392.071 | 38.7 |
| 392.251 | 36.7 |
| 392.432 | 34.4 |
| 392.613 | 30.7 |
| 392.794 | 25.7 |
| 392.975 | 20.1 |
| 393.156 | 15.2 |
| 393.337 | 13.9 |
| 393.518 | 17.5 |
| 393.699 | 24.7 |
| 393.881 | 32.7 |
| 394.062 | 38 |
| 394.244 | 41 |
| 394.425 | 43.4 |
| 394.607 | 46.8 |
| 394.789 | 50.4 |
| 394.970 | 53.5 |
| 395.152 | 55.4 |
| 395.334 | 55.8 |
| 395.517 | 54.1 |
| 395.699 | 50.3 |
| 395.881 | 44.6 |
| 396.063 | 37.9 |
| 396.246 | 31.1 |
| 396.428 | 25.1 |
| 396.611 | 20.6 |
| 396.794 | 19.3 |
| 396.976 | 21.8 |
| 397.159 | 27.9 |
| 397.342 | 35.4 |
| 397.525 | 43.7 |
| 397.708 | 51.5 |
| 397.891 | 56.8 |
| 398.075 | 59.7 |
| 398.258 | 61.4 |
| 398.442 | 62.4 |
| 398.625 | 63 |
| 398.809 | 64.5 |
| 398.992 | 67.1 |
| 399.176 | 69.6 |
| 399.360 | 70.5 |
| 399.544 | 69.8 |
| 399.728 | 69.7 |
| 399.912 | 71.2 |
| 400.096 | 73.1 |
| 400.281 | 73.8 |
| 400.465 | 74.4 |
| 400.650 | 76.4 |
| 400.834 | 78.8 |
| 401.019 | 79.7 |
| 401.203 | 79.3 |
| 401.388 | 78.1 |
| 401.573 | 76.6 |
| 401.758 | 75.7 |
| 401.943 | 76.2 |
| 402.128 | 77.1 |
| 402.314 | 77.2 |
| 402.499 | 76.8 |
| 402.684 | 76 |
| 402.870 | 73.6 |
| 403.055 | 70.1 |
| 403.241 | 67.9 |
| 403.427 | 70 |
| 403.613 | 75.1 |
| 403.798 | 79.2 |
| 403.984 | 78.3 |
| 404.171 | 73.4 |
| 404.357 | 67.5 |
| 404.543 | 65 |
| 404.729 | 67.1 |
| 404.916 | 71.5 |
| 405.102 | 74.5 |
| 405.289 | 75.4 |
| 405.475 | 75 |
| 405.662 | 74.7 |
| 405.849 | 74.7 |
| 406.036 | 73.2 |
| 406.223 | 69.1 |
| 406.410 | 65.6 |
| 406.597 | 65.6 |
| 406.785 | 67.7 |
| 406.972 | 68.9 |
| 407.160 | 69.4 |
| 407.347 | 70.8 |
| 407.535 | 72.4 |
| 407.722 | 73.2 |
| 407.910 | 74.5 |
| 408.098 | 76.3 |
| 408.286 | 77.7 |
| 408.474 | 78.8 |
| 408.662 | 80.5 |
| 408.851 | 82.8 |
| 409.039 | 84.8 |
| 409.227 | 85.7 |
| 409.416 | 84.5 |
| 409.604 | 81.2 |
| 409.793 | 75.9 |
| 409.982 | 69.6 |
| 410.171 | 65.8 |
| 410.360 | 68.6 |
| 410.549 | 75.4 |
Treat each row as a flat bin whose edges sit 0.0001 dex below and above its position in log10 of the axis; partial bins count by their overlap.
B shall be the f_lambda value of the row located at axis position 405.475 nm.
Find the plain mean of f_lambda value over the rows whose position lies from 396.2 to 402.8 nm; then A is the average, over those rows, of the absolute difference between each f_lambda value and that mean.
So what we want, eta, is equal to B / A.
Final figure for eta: 4.8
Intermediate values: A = 16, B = 75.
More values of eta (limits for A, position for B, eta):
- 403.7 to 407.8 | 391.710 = 14.2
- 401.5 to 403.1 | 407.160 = 43.0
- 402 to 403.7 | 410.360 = 23.0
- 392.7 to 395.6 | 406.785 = 5.0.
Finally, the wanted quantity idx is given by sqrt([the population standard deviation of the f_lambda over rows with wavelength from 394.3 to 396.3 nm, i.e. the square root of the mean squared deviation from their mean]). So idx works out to 2.7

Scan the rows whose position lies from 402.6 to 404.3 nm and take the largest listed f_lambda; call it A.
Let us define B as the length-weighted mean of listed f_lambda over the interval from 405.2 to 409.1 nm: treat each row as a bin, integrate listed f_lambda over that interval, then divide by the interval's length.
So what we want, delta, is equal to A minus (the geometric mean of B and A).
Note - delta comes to 3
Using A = 79.2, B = 74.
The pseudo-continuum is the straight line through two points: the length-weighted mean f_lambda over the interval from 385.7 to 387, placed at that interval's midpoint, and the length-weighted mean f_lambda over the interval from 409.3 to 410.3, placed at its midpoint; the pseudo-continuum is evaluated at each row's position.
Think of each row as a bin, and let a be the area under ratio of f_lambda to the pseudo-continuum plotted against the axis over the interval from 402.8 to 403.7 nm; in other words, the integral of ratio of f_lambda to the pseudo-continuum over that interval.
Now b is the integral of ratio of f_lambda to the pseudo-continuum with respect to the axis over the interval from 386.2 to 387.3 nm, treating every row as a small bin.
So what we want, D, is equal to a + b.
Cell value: 2.1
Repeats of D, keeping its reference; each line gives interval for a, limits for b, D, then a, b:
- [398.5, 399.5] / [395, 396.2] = 2.1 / 1.07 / 1.00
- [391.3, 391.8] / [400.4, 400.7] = 0.9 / 0.50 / 0.35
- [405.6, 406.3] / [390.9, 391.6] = 1.5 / 0.72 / 0.78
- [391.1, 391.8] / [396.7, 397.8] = 1.3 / 0.74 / 0.60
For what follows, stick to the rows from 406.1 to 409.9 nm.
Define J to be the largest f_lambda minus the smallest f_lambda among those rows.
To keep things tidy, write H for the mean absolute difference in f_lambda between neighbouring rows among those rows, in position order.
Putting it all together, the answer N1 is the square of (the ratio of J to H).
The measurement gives 131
